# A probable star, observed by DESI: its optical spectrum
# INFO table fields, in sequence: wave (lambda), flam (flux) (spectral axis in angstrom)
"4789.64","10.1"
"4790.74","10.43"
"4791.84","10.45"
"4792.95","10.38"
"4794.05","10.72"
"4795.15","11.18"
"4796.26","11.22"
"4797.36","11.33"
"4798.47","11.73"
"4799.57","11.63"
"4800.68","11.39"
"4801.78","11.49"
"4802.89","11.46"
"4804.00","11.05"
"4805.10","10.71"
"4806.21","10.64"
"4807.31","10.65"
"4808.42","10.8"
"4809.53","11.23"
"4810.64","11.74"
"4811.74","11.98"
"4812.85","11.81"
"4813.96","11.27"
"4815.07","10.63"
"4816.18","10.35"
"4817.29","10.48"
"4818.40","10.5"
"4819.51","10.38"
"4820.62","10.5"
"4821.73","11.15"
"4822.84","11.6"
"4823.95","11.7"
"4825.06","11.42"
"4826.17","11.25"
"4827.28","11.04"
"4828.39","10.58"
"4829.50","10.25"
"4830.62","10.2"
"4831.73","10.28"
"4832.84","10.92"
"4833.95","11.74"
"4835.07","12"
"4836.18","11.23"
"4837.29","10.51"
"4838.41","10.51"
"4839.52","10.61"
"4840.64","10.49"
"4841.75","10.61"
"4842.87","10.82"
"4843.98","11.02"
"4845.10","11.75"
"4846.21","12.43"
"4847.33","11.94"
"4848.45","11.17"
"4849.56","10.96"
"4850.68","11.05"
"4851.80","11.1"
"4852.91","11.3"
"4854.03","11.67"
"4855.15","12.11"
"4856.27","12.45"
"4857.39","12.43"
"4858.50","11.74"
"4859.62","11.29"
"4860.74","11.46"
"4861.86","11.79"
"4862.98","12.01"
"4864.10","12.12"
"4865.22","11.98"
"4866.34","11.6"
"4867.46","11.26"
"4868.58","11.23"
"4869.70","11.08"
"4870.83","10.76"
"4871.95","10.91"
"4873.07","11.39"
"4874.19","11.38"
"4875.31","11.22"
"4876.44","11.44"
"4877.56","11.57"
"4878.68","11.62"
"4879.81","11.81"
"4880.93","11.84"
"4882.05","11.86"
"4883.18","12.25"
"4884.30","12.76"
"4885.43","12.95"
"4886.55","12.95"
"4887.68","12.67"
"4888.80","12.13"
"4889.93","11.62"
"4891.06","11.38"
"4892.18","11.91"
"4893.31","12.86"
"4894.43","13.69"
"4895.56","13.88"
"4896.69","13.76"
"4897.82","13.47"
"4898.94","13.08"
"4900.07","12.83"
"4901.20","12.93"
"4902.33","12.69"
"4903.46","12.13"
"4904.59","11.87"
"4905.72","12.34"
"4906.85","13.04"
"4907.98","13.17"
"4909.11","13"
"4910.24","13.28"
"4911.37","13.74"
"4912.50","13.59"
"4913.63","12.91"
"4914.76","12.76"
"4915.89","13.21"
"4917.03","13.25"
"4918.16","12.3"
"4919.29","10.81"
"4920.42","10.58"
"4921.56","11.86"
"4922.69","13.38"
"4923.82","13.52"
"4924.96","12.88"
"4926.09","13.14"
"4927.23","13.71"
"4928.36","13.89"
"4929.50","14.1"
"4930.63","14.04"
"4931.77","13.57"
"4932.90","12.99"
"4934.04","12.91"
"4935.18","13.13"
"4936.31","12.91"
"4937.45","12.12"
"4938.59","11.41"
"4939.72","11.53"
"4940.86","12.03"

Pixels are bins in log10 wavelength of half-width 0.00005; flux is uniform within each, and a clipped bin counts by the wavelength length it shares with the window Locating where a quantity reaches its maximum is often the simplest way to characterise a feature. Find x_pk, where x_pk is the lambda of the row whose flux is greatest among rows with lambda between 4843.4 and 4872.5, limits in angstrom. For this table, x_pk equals 4856.27 angstrom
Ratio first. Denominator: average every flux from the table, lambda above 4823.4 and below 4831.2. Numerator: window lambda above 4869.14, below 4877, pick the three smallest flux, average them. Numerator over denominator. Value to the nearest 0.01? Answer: 1.00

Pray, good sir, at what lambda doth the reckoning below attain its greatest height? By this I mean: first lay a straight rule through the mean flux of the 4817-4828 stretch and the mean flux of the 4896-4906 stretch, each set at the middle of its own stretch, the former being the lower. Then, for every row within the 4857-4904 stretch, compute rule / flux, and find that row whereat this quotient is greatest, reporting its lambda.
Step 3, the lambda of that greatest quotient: 4870.83 angstrom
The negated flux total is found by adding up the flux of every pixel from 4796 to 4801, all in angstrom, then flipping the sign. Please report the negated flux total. -57.3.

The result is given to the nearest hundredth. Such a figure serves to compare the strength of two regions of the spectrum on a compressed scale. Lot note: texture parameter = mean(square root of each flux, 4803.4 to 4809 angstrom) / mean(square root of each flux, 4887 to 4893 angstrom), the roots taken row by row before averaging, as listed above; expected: 0.95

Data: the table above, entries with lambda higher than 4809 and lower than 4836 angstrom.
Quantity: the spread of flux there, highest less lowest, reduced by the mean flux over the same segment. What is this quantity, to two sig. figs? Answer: -9.2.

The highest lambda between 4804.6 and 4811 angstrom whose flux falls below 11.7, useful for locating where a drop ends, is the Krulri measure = 4809.53 angstrom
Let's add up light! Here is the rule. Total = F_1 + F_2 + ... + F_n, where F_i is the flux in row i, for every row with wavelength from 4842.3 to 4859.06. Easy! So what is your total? 174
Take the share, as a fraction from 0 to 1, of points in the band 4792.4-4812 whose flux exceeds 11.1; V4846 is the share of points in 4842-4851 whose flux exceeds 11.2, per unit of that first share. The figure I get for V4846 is 0.6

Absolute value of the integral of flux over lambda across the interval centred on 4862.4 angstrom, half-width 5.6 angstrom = 132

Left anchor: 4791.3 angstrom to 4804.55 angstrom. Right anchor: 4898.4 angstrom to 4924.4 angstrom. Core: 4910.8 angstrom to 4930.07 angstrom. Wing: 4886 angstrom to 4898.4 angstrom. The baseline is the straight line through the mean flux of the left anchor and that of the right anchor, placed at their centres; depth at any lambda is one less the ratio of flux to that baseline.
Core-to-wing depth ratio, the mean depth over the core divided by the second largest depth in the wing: -0.11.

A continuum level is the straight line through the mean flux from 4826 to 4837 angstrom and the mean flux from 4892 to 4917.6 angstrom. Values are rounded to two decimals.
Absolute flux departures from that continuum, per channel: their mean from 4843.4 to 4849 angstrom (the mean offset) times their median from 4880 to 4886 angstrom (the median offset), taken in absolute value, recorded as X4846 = 0.24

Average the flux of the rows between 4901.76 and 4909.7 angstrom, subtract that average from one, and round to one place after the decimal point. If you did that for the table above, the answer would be -11.6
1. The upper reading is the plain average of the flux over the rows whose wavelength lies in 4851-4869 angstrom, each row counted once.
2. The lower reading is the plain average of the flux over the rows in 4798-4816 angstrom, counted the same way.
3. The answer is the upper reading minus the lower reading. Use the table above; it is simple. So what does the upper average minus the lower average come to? 0.5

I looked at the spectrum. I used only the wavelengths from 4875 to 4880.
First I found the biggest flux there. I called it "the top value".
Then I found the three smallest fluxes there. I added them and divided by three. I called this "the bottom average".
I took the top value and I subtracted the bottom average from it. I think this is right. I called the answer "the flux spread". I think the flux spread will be 0.40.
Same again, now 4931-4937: 0.63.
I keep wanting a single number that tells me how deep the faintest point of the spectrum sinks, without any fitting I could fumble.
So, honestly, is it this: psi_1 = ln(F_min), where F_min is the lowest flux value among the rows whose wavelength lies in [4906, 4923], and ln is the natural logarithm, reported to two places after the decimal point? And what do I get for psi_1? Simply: 2.36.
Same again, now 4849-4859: 2.39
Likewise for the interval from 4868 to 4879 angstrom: 2.38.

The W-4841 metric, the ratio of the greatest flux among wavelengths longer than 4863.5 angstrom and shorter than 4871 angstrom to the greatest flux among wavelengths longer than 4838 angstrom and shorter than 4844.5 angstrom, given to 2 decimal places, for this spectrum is 1.10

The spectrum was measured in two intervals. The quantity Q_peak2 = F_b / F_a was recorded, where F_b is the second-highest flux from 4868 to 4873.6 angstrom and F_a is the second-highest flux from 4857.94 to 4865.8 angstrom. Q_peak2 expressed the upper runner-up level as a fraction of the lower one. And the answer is 0.94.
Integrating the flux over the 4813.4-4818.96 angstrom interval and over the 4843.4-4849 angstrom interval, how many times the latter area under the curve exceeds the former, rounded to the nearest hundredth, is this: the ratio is 1.10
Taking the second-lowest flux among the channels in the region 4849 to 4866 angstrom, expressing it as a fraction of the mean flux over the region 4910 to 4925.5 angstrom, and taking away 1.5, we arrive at -0.63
